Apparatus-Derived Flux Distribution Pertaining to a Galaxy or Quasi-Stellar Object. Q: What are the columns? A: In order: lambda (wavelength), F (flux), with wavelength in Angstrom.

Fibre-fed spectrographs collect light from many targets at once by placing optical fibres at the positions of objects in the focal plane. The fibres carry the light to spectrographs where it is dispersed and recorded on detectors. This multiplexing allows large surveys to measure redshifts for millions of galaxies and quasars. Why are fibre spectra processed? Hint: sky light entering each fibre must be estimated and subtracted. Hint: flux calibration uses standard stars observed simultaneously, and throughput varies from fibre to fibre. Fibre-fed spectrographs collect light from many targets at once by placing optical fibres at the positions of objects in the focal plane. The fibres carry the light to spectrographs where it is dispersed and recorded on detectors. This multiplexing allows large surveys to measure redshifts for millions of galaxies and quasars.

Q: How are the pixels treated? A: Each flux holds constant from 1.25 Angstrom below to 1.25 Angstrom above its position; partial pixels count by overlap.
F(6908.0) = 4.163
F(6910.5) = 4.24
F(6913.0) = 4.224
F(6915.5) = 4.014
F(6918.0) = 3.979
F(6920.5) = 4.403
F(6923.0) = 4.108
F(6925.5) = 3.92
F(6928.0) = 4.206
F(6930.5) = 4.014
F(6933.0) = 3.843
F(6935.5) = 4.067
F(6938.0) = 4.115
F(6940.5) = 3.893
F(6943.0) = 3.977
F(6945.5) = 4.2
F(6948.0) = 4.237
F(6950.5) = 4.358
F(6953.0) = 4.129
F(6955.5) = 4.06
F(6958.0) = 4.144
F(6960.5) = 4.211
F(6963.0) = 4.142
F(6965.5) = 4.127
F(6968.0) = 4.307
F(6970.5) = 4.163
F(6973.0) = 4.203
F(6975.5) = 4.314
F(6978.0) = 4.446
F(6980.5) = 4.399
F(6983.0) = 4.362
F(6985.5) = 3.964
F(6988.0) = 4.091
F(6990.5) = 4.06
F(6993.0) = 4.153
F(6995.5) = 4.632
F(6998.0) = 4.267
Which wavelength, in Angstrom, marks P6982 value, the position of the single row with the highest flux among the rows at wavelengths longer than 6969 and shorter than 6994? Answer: 6978.0 Angstrom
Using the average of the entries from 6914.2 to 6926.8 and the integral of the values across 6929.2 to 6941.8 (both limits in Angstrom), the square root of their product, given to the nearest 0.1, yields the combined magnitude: 14.3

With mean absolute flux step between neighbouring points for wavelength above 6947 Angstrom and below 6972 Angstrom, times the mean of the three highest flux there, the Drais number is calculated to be 0.47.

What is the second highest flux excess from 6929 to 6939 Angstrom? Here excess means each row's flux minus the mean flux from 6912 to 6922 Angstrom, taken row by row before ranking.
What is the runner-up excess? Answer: -0.09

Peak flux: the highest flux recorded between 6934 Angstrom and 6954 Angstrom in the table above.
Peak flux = 4.358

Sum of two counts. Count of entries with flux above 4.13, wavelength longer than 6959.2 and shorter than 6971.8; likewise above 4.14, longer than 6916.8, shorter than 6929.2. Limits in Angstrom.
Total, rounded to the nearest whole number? 6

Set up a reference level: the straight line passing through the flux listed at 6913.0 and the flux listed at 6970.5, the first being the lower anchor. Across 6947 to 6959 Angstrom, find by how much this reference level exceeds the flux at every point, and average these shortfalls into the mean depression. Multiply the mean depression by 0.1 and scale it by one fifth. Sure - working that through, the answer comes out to -0.0001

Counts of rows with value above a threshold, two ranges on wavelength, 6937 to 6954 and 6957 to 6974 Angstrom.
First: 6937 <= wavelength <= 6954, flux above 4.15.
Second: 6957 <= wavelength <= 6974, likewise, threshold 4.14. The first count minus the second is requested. -3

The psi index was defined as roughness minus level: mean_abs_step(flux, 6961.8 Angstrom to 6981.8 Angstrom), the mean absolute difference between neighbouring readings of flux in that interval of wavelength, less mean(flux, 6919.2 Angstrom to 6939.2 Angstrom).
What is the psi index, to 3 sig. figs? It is -3.99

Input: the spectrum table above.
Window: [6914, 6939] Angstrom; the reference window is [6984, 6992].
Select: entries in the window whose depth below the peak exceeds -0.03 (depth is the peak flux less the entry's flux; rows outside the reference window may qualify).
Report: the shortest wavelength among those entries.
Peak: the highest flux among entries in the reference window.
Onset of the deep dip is 6915.5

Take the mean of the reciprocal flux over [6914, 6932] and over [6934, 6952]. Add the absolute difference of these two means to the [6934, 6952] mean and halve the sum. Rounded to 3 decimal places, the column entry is 0.122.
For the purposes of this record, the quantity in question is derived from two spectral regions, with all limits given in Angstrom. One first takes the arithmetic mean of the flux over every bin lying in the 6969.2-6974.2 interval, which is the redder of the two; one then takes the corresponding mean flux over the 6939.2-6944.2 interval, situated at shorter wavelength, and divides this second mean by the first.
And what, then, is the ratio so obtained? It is 0.94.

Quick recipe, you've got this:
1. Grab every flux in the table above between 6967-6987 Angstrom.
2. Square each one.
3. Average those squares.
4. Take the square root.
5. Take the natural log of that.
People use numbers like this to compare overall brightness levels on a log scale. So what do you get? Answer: 1.45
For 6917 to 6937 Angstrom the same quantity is 1.40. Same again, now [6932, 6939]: 1.39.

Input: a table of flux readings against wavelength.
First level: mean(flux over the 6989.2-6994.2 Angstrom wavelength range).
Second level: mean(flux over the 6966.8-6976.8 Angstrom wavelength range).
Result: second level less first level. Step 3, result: 0.14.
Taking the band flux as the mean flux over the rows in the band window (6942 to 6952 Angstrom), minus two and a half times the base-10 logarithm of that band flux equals -1.56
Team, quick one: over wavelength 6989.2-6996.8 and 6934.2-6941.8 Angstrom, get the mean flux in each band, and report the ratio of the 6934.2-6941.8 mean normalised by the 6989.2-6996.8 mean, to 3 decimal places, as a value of 0.940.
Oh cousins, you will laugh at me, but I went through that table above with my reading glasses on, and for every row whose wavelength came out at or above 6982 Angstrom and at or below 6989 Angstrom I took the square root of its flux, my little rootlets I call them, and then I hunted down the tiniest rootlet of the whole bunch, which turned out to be 1.99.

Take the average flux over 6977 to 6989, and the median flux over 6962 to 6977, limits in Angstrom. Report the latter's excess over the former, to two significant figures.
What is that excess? -0.069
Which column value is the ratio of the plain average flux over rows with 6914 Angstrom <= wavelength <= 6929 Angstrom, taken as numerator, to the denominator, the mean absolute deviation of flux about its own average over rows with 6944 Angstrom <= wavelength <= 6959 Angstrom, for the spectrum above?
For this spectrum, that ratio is 53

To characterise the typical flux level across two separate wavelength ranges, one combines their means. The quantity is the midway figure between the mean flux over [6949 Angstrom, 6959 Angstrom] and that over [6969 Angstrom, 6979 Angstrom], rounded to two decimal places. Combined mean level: 4.23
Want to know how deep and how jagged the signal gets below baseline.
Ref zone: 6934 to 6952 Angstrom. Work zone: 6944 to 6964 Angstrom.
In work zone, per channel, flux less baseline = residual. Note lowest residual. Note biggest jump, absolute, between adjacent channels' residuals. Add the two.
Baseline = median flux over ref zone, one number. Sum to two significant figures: 0.17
